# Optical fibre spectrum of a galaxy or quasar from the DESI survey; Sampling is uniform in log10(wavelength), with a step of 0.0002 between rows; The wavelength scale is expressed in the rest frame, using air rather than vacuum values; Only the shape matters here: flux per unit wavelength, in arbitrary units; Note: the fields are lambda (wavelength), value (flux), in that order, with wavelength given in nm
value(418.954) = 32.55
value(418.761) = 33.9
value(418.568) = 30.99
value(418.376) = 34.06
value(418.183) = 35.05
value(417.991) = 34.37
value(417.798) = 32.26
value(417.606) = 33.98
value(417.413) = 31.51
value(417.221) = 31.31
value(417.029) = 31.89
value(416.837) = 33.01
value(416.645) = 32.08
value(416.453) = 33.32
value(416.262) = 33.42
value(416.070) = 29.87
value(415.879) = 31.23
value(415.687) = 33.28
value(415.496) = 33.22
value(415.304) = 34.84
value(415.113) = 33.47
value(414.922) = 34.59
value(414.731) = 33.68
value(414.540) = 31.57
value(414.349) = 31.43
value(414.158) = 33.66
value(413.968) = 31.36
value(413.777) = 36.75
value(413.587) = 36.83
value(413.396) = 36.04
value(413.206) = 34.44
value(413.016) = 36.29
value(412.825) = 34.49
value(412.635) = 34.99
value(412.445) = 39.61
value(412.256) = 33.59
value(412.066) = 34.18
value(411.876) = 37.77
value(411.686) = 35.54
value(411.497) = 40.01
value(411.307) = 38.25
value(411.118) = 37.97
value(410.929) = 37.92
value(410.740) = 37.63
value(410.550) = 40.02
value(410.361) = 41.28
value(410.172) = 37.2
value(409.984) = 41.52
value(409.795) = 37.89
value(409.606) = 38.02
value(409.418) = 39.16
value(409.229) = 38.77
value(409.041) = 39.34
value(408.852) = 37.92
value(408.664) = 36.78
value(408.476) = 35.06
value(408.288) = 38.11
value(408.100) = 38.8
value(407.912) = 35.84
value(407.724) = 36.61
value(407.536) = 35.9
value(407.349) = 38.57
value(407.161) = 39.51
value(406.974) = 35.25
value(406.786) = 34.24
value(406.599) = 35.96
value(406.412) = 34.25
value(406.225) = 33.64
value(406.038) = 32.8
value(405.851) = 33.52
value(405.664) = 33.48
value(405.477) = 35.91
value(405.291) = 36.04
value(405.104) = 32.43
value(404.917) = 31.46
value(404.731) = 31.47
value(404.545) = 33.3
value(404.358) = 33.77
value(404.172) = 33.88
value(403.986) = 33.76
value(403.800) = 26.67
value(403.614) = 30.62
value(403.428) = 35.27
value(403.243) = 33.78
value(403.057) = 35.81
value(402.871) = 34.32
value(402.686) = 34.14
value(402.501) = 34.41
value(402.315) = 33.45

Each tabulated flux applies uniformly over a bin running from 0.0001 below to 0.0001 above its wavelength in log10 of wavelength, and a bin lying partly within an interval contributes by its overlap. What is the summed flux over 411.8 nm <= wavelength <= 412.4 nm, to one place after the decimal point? 105.5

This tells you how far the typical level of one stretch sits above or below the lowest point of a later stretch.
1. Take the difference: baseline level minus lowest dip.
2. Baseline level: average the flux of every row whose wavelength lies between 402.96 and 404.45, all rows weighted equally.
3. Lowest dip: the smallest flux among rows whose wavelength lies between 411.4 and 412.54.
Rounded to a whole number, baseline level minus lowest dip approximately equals -1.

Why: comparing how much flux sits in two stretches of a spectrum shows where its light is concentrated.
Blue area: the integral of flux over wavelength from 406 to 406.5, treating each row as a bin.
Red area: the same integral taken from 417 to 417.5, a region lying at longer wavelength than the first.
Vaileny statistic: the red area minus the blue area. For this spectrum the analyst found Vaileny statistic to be -1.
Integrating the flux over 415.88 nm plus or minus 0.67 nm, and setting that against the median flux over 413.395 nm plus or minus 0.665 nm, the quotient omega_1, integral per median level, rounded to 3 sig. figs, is 1.22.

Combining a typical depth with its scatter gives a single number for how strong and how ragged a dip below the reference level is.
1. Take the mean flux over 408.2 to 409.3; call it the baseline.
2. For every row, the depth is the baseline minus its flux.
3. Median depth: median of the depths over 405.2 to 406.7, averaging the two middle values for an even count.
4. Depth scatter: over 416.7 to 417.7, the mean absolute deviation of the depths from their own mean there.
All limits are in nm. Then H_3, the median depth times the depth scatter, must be 3.4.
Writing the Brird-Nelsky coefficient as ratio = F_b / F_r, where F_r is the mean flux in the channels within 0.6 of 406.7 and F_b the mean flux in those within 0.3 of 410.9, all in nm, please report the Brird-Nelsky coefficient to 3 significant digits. 1.07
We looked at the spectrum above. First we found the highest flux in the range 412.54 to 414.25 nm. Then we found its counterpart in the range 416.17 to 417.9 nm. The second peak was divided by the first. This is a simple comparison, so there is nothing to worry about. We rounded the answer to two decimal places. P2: 0.92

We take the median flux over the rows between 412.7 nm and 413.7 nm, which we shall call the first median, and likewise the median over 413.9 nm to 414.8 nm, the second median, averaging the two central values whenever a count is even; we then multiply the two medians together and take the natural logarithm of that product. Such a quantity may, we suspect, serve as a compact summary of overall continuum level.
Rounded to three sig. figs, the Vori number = 7.04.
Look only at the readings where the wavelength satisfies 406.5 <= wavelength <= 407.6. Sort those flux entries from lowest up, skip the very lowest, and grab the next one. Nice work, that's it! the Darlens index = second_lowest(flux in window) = 35.25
